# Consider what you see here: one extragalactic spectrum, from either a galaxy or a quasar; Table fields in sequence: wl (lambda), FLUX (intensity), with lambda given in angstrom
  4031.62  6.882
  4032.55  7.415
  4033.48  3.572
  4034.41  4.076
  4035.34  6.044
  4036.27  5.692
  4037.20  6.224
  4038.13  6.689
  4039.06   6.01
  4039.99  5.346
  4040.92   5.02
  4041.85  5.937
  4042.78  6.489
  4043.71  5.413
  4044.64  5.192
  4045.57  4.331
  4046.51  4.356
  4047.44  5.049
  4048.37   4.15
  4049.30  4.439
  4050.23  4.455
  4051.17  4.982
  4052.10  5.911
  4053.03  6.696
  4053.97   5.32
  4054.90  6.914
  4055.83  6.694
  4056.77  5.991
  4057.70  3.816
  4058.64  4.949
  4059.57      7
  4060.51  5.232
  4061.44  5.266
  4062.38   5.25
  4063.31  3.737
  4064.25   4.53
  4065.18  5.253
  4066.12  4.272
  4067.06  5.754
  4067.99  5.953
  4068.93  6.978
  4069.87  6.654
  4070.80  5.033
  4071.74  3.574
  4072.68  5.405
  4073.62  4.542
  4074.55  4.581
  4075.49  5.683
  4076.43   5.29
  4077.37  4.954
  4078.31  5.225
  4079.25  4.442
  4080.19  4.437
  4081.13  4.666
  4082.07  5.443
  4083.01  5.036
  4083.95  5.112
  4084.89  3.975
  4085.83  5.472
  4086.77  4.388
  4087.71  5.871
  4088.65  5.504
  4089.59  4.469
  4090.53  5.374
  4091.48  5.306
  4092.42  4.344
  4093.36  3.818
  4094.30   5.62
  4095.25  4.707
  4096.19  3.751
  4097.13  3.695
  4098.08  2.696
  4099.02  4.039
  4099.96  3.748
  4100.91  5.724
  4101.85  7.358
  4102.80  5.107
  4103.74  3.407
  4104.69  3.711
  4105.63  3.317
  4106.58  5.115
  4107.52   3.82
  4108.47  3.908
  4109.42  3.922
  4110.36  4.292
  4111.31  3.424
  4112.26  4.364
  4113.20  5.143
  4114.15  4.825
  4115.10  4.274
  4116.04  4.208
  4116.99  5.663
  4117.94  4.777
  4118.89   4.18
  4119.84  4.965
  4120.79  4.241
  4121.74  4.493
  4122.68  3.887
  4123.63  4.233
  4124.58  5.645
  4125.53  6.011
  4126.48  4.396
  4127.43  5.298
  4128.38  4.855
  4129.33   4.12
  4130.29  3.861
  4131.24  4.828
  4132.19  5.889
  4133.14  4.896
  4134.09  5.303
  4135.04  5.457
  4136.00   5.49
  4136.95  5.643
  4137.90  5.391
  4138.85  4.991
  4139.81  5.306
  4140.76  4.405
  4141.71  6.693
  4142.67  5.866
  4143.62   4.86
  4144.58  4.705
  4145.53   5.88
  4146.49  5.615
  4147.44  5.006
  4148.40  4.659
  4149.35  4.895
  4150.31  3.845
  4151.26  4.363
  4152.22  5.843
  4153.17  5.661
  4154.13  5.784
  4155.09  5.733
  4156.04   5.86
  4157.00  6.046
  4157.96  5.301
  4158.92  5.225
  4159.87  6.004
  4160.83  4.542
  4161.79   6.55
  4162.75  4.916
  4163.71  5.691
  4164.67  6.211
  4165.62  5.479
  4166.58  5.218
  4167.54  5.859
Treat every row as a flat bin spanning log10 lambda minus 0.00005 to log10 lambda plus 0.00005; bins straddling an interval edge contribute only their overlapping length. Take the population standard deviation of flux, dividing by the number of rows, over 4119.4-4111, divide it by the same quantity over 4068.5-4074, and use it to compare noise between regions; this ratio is 0.5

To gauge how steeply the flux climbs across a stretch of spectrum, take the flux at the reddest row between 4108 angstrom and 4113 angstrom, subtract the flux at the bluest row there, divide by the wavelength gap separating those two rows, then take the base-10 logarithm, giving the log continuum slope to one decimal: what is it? -0.9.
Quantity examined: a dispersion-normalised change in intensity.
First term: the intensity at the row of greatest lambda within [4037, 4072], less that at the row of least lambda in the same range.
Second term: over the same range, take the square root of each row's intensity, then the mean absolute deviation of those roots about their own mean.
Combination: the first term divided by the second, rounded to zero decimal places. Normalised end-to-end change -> -16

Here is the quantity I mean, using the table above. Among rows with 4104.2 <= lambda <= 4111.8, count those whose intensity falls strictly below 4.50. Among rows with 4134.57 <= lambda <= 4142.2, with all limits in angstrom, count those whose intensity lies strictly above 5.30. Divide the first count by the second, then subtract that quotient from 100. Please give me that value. 98.8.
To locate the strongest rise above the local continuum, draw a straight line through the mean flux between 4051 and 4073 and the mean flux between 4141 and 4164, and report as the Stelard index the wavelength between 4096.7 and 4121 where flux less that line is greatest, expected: 4101.85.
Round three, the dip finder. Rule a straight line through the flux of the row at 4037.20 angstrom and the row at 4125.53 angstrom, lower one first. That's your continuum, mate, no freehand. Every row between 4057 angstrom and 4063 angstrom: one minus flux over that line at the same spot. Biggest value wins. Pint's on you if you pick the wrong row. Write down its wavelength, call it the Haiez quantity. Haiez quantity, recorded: 4057.70 angstrom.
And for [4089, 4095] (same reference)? 4093.36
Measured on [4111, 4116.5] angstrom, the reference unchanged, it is 4111.31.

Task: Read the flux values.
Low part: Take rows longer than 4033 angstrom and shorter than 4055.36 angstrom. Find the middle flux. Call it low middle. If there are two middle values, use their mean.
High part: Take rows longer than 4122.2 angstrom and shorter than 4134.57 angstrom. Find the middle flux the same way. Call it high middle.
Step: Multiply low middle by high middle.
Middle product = 26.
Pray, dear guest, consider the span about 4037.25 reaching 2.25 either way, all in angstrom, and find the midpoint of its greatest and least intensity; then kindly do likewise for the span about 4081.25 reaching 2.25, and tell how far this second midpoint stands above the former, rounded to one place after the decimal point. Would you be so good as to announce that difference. -1.3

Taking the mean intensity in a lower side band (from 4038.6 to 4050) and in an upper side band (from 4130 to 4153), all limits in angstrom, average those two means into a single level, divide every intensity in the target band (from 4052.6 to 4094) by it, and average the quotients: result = 1.01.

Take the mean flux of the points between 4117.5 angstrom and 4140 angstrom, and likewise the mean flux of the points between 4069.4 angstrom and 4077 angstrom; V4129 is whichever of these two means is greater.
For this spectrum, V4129 5.1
